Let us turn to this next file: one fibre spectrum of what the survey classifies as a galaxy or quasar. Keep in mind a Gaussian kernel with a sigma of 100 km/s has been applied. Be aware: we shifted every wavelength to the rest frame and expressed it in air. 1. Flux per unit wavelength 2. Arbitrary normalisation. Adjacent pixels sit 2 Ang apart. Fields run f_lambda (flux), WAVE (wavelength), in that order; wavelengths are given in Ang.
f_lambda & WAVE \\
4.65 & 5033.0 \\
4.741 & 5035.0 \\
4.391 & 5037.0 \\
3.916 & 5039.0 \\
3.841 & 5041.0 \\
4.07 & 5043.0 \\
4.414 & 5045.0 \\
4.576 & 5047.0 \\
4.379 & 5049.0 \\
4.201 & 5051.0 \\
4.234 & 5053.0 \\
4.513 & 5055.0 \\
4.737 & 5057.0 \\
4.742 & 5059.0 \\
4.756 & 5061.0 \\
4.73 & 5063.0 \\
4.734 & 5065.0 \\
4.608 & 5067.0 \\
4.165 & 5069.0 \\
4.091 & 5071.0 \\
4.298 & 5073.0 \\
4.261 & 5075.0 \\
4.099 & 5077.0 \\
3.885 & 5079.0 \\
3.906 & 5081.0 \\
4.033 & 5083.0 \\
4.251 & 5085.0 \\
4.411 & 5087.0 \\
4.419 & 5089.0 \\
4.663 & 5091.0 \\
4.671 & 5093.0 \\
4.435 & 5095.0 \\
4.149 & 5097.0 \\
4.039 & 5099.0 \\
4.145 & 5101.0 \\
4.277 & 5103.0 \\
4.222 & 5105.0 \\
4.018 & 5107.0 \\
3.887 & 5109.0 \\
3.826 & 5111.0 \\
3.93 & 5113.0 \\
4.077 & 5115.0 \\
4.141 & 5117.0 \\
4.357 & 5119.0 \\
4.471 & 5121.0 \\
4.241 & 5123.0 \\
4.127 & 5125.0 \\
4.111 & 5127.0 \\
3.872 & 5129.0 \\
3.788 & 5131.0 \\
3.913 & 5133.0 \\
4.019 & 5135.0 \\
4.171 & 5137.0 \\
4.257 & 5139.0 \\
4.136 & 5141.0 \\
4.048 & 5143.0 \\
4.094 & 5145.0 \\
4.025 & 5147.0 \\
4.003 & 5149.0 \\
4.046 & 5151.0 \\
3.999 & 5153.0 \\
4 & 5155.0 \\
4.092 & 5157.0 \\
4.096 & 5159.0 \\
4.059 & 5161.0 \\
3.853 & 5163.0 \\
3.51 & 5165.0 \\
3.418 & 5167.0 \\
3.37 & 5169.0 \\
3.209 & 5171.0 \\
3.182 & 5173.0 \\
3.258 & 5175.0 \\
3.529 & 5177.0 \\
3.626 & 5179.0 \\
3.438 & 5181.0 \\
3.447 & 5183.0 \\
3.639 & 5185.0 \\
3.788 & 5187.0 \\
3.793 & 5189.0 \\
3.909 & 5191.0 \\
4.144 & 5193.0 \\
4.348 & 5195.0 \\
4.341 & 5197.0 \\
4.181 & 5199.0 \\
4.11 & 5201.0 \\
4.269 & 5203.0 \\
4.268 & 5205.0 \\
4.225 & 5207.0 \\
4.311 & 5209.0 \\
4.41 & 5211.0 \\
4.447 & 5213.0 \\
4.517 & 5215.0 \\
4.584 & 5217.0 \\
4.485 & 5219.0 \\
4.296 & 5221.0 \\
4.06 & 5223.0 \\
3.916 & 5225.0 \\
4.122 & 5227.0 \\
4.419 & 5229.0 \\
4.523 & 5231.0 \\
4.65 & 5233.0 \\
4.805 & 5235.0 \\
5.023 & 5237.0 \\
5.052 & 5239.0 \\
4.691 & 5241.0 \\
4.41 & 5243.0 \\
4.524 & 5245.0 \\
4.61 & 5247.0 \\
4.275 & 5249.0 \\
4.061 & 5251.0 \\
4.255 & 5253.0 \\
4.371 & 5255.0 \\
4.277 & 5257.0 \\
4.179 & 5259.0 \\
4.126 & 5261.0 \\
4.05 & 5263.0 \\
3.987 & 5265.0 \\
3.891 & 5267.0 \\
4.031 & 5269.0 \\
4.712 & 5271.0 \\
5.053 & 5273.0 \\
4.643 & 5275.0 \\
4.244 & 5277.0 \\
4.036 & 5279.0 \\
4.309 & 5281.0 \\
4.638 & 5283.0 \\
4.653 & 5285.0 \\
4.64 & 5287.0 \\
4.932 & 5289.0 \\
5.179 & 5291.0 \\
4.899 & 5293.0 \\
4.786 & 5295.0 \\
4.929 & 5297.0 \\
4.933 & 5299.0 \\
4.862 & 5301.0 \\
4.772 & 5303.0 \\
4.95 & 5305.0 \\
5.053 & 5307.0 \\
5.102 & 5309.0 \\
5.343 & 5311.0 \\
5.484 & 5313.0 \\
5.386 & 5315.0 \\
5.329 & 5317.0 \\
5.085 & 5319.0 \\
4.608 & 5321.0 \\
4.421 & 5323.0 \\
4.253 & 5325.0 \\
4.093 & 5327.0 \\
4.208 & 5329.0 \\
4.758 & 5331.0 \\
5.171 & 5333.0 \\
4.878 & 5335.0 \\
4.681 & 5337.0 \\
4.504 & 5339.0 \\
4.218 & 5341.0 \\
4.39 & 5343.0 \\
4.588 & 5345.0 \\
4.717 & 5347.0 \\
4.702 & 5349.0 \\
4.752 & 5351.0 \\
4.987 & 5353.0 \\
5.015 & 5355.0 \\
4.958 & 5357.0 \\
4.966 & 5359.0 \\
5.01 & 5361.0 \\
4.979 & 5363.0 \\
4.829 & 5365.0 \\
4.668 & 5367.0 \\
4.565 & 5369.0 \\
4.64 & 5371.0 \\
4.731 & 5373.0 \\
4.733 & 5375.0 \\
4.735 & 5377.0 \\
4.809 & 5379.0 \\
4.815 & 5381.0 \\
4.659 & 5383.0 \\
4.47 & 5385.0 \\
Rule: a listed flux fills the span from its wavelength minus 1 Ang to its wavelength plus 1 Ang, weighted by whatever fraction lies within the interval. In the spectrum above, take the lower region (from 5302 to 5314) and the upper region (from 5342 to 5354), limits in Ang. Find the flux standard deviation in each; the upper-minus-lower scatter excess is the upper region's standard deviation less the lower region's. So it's -0.06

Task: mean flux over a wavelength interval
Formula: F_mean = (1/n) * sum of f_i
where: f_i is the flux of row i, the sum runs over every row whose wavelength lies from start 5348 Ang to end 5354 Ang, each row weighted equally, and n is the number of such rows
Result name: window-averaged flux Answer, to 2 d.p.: 4.81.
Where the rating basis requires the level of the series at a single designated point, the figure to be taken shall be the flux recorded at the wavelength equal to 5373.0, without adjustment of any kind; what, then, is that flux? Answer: 4.731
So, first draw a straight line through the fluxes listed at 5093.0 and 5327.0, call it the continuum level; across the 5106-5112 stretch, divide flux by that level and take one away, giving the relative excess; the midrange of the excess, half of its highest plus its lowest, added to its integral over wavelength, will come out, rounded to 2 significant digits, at -1.1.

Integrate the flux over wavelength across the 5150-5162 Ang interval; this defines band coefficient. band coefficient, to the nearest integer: 49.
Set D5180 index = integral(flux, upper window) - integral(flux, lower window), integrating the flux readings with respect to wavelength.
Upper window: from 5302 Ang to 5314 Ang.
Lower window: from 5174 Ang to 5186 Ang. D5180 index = 20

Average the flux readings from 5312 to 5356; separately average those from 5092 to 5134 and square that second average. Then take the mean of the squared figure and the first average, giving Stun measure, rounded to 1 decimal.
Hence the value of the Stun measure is 10.9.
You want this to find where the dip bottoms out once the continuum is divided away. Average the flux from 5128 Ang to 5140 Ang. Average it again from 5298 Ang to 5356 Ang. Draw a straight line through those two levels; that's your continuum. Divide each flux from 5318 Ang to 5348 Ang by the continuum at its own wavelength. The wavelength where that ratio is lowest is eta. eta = 5327.0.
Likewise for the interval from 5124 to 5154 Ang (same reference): 5131.0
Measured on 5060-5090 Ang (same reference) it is 5079.0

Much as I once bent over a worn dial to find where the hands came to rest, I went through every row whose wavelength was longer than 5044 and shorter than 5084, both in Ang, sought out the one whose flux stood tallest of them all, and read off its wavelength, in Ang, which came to 5061.0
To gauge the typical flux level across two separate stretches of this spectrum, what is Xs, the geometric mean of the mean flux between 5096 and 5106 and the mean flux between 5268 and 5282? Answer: 4.30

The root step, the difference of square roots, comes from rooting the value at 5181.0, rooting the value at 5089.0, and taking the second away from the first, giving -0.2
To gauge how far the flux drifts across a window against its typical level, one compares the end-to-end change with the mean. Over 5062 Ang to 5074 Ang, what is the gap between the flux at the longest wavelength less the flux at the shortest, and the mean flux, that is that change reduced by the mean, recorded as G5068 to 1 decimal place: -4.9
